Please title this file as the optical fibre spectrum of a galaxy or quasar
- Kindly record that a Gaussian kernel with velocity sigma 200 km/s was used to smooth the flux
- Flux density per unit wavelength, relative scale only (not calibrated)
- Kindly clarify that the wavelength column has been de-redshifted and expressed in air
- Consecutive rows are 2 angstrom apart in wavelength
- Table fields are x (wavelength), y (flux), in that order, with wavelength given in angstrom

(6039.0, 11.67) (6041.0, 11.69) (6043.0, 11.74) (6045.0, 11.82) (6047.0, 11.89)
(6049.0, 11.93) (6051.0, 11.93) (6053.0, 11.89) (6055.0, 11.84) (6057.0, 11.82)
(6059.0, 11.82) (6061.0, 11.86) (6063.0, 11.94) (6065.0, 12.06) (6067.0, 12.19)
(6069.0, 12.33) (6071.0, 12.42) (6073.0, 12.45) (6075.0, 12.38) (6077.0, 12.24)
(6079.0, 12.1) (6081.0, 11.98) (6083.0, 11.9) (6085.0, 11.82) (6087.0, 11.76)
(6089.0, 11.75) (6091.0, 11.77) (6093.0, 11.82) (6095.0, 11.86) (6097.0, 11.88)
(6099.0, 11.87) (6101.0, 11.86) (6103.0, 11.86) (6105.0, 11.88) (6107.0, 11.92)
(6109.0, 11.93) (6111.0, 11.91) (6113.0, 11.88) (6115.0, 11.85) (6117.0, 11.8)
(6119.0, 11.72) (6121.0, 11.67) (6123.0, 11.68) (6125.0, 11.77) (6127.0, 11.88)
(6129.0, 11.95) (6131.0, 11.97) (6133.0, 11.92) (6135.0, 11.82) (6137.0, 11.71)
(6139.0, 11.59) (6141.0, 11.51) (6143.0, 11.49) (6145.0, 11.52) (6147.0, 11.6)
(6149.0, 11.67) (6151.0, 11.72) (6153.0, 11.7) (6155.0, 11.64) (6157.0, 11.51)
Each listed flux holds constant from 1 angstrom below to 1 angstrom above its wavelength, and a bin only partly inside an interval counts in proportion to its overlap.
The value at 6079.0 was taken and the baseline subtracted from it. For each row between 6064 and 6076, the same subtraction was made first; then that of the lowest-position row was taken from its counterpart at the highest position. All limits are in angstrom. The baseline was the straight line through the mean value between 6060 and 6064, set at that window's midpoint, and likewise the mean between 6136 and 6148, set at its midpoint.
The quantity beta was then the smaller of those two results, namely 0.3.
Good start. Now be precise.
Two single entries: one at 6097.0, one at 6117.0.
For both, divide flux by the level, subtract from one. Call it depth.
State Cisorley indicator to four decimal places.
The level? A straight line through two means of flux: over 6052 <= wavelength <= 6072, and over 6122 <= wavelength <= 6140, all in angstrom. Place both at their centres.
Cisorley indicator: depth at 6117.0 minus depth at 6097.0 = 0.0017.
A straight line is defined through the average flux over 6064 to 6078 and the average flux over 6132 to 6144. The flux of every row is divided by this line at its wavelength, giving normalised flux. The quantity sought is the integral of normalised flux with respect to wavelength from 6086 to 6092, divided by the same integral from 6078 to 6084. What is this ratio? 0.99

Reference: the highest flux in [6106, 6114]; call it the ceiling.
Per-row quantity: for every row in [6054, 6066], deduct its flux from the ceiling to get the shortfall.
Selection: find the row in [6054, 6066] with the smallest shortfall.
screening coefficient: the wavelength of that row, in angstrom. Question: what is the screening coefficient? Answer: 6065.0 angstrom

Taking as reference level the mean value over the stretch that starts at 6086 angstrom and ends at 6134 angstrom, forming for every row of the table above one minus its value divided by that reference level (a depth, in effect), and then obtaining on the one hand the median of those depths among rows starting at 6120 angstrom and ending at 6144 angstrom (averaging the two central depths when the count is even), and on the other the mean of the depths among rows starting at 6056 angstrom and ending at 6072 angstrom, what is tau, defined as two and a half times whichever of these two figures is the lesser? -0.045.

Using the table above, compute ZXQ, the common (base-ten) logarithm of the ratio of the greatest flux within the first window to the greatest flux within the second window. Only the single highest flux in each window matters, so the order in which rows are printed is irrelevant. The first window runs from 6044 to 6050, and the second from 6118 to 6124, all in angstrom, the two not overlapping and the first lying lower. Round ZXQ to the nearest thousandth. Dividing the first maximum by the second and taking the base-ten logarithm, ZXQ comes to 0.008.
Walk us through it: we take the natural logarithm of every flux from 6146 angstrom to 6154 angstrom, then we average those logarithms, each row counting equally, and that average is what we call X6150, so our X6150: 2.46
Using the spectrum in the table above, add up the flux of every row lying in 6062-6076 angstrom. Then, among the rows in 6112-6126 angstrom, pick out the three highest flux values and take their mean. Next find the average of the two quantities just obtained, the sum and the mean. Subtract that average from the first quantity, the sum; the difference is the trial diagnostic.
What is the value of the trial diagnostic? 37.0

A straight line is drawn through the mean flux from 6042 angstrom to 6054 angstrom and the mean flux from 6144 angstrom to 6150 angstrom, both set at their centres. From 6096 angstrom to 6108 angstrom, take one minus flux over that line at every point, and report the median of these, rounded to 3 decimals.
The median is -0.012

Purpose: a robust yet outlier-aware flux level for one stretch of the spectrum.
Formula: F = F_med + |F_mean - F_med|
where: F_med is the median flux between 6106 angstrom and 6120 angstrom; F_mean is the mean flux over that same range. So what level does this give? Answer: 11.90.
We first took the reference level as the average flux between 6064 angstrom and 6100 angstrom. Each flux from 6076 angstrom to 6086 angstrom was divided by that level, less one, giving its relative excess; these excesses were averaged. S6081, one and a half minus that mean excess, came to 1.502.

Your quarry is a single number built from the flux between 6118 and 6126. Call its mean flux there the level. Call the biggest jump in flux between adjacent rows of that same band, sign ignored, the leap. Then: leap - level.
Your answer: -11.6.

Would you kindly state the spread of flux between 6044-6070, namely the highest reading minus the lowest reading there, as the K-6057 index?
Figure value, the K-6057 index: 0.5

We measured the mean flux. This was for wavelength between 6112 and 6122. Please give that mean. 11.8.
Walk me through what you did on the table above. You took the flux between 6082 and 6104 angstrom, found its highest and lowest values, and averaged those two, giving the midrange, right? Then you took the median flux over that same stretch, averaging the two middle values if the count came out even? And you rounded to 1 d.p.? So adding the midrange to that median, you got 23.7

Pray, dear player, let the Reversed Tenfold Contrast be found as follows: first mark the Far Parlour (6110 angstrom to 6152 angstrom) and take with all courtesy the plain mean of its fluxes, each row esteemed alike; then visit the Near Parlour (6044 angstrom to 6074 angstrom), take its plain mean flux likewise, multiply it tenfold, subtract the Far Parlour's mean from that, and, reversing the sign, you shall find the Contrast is -108.4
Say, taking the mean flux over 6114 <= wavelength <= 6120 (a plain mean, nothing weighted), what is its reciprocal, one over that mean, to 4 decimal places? 0.0848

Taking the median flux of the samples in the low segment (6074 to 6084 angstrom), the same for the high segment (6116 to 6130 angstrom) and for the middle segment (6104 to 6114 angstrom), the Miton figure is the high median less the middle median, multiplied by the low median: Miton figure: -1.7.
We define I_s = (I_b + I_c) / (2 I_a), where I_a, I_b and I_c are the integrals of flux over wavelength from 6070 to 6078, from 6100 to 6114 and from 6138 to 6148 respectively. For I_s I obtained 1.42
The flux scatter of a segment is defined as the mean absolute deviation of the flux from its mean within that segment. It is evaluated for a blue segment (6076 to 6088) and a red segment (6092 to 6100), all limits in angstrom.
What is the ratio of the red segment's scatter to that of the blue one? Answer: 0.1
